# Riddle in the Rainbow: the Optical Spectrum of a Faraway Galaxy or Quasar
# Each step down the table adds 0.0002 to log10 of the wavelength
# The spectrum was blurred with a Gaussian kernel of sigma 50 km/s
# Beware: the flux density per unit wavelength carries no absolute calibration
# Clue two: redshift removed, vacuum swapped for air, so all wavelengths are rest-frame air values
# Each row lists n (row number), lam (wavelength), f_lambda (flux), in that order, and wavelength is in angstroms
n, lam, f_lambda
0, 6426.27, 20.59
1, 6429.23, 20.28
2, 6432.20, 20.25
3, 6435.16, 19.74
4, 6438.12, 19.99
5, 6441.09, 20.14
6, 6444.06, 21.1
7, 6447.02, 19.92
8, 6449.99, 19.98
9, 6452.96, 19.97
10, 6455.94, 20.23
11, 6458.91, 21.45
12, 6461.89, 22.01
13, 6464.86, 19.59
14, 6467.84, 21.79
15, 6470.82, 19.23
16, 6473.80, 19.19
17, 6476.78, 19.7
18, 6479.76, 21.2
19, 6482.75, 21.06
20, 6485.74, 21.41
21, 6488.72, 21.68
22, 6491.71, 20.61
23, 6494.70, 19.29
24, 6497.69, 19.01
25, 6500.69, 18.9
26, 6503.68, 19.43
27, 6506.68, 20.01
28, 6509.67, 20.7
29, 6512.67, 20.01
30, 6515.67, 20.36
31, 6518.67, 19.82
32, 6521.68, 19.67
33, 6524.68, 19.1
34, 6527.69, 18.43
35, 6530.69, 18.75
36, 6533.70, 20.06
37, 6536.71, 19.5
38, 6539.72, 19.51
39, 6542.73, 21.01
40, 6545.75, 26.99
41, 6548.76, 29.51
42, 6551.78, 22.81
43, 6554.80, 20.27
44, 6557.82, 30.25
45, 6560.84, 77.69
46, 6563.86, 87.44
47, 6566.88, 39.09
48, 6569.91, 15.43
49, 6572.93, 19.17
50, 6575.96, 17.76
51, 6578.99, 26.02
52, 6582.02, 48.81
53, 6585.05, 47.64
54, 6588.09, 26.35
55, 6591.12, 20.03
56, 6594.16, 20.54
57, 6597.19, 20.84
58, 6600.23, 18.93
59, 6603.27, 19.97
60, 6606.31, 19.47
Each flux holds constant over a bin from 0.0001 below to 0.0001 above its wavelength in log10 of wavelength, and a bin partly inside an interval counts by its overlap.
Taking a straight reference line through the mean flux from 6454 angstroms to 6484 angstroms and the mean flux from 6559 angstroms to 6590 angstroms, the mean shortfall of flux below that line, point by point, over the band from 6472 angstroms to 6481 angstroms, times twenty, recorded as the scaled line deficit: 39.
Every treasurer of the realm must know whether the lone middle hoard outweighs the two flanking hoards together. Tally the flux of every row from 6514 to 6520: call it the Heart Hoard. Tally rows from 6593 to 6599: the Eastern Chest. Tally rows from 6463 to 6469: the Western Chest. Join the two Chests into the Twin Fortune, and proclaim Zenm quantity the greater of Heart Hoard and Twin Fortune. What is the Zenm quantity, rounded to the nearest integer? 83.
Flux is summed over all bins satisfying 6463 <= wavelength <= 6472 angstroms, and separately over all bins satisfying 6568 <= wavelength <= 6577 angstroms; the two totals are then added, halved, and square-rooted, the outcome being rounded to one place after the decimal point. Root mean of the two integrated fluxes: 7.5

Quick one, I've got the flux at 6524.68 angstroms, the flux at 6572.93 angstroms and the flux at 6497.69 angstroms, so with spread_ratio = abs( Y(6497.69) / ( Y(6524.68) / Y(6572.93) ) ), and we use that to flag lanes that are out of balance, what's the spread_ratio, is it 19.1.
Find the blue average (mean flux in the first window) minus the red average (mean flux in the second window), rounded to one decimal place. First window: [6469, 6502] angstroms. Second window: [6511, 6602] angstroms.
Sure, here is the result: -7.6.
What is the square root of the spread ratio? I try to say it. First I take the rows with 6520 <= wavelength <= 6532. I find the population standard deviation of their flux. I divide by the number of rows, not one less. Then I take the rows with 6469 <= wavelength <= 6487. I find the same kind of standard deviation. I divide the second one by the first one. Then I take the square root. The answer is 1.4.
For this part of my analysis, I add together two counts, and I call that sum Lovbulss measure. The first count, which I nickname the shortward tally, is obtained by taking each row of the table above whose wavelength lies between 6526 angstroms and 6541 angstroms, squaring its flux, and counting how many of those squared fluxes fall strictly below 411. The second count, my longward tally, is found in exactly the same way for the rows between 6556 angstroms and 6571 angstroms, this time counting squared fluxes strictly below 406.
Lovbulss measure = 6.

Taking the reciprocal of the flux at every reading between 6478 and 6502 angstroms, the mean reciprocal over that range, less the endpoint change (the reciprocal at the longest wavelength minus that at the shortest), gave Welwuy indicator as 0.043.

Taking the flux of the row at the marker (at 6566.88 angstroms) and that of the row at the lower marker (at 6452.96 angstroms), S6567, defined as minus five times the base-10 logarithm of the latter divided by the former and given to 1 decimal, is 1.5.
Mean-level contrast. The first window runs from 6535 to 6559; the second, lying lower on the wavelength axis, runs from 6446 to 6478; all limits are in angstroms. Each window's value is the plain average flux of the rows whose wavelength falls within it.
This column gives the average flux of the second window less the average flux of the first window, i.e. -3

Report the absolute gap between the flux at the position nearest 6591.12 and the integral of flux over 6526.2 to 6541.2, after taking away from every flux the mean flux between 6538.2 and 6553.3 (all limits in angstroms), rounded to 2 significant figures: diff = 67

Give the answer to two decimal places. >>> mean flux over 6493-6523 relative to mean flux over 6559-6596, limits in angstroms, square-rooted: 0.73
